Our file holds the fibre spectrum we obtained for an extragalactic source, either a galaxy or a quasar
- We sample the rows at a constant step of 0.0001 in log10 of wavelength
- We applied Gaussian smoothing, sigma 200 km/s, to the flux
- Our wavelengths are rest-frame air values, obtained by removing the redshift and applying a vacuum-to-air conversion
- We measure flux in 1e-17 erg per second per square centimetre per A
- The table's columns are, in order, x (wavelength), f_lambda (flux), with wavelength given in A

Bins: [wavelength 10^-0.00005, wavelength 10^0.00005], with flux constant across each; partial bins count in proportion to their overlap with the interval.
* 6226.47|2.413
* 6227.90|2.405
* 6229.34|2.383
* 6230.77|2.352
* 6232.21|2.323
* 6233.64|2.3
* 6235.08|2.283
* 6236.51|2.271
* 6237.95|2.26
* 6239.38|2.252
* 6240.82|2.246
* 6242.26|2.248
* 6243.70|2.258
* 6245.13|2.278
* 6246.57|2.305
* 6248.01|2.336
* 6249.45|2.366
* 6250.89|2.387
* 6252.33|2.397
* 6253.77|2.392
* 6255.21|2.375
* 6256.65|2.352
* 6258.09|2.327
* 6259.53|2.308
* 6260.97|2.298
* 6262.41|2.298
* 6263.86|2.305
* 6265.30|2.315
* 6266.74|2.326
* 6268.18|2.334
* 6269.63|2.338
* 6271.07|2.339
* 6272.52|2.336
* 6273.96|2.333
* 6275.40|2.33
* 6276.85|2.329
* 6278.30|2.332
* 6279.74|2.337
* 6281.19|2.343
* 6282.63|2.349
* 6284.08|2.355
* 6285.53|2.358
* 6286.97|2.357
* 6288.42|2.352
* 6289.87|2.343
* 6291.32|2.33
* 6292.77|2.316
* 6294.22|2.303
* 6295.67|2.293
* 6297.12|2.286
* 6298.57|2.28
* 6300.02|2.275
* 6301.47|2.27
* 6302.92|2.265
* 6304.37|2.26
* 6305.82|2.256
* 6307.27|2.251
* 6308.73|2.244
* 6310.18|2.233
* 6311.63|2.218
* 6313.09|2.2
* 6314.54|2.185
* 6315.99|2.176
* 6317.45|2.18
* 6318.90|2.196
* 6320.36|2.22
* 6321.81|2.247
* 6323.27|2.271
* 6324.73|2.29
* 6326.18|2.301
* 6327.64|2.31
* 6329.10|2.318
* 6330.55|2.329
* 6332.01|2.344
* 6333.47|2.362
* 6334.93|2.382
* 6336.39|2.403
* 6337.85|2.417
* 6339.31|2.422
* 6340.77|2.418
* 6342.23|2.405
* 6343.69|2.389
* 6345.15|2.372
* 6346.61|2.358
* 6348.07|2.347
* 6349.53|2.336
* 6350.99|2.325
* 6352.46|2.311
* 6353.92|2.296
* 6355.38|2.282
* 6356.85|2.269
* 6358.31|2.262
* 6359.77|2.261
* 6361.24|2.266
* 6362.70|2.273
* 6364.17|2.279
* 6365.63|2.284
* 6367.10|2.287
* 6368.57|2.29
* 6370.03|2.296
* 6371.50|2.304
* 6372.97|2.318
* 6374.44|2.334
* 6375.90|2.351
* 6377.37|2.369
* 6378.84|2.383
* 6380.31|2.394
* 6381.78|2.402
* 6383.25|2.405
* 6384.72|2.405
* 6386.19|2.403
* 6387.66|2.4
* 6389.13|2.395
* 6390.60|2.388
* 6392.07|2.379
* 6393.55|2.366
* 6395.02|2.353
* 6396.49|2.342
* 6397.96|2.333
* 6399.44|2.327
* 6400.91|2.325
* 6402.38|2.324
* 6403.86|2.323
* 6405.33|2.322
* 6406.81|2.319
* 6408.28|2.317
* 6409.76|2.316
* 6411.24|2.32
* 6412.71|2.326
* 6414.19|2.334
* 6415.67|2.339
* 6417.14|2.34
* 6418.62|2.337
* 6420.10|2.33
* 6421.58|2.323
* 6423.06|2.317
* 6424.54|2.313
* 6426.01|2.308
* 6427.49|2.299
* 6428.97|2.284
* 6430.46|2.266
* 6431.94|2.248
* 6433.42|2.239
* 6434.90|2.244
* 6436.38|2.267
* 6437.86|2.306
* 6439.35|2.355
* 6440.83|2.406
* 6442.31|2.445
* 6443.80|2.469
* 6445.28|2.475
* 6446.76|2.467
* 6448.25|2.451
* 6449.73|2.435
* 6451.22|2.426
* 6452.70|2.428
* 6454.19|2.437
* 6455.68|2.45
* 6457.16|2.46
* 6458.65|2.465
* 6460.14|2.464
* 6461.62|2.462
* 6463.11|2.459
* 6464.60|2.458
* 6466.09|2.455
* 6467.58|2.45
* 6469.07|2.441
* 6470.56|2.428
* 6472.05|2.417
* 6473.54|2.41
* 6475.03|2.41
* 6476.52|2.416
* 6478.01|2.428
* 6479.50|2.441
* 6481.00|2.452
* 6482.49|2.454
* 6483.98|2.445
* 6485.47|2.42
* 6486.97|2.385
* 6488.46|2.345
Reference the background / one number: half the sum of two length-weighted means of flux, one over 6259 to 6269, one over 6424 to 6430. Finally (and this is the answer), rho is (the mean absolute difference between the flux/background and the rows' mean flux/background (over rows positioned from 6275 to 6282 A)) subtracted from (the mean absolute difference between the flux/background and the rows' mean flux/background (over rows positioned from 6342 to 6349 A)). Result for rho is 0.006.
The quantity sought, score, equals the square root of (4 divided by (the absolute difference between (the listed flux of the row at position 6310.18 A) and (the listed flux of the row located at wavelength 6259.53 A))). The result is 7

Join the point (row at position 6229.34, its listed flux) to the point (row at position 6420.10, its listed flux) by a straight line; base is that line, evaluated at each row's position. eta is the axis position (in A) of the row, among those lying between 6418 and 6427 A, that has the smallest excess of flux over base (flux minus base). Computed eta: 6426.01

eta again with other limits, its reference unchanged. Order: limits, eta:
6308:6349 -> 6315.99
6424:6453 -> 6433.42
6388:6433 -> 6431.94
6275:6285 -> 6276.85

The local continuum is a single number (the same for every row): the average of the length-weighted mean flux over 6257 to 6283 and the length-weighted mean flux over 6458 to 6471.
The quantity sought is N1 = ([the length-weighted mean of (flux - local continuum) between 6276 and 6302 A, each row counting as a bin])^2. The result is 0.0045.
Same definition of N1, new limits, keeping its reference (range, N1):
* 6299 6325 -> 0.0242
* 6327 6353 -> 0.0007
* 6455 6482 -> 0.0027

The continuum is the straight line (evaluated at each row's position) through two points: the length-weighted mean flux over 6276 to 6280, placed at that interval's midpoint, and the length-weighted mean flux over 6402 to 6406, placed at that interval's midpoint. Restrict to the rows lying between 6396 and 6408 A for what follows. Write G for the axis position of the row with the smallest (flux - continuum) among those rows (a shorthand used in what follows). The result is 6406.81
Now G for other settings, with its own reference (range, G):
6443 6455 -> 6451.22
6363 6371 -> 6364.17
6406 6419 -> 6409.76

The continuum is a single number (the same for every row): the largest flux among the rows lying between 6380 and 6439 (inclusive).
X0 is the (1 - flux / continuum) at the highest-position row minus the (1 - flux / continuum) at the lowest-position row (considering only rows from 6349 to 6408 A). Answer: 0.007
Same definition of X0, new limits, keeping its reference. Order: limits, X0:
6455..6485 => 0.002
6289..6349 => -0.002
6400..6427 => 0.007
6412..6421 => -0.002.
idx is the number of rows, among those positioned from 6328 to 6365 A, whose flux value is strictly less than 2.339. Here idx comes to 13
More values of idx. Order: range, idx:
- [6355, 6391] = 14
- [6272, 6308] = 18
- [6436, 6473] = 2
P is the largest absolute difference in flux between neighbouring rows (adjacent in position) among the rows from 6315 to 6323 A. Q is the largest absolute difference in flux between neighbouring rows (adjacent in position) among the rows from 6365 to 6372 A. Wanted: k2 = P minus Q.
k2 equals 0.019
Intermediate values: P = 0.027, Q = 0.0080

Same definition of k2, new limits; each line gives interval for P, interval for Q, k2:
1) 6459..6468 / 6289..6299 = -0.009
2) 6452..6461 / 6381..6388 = 0.010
